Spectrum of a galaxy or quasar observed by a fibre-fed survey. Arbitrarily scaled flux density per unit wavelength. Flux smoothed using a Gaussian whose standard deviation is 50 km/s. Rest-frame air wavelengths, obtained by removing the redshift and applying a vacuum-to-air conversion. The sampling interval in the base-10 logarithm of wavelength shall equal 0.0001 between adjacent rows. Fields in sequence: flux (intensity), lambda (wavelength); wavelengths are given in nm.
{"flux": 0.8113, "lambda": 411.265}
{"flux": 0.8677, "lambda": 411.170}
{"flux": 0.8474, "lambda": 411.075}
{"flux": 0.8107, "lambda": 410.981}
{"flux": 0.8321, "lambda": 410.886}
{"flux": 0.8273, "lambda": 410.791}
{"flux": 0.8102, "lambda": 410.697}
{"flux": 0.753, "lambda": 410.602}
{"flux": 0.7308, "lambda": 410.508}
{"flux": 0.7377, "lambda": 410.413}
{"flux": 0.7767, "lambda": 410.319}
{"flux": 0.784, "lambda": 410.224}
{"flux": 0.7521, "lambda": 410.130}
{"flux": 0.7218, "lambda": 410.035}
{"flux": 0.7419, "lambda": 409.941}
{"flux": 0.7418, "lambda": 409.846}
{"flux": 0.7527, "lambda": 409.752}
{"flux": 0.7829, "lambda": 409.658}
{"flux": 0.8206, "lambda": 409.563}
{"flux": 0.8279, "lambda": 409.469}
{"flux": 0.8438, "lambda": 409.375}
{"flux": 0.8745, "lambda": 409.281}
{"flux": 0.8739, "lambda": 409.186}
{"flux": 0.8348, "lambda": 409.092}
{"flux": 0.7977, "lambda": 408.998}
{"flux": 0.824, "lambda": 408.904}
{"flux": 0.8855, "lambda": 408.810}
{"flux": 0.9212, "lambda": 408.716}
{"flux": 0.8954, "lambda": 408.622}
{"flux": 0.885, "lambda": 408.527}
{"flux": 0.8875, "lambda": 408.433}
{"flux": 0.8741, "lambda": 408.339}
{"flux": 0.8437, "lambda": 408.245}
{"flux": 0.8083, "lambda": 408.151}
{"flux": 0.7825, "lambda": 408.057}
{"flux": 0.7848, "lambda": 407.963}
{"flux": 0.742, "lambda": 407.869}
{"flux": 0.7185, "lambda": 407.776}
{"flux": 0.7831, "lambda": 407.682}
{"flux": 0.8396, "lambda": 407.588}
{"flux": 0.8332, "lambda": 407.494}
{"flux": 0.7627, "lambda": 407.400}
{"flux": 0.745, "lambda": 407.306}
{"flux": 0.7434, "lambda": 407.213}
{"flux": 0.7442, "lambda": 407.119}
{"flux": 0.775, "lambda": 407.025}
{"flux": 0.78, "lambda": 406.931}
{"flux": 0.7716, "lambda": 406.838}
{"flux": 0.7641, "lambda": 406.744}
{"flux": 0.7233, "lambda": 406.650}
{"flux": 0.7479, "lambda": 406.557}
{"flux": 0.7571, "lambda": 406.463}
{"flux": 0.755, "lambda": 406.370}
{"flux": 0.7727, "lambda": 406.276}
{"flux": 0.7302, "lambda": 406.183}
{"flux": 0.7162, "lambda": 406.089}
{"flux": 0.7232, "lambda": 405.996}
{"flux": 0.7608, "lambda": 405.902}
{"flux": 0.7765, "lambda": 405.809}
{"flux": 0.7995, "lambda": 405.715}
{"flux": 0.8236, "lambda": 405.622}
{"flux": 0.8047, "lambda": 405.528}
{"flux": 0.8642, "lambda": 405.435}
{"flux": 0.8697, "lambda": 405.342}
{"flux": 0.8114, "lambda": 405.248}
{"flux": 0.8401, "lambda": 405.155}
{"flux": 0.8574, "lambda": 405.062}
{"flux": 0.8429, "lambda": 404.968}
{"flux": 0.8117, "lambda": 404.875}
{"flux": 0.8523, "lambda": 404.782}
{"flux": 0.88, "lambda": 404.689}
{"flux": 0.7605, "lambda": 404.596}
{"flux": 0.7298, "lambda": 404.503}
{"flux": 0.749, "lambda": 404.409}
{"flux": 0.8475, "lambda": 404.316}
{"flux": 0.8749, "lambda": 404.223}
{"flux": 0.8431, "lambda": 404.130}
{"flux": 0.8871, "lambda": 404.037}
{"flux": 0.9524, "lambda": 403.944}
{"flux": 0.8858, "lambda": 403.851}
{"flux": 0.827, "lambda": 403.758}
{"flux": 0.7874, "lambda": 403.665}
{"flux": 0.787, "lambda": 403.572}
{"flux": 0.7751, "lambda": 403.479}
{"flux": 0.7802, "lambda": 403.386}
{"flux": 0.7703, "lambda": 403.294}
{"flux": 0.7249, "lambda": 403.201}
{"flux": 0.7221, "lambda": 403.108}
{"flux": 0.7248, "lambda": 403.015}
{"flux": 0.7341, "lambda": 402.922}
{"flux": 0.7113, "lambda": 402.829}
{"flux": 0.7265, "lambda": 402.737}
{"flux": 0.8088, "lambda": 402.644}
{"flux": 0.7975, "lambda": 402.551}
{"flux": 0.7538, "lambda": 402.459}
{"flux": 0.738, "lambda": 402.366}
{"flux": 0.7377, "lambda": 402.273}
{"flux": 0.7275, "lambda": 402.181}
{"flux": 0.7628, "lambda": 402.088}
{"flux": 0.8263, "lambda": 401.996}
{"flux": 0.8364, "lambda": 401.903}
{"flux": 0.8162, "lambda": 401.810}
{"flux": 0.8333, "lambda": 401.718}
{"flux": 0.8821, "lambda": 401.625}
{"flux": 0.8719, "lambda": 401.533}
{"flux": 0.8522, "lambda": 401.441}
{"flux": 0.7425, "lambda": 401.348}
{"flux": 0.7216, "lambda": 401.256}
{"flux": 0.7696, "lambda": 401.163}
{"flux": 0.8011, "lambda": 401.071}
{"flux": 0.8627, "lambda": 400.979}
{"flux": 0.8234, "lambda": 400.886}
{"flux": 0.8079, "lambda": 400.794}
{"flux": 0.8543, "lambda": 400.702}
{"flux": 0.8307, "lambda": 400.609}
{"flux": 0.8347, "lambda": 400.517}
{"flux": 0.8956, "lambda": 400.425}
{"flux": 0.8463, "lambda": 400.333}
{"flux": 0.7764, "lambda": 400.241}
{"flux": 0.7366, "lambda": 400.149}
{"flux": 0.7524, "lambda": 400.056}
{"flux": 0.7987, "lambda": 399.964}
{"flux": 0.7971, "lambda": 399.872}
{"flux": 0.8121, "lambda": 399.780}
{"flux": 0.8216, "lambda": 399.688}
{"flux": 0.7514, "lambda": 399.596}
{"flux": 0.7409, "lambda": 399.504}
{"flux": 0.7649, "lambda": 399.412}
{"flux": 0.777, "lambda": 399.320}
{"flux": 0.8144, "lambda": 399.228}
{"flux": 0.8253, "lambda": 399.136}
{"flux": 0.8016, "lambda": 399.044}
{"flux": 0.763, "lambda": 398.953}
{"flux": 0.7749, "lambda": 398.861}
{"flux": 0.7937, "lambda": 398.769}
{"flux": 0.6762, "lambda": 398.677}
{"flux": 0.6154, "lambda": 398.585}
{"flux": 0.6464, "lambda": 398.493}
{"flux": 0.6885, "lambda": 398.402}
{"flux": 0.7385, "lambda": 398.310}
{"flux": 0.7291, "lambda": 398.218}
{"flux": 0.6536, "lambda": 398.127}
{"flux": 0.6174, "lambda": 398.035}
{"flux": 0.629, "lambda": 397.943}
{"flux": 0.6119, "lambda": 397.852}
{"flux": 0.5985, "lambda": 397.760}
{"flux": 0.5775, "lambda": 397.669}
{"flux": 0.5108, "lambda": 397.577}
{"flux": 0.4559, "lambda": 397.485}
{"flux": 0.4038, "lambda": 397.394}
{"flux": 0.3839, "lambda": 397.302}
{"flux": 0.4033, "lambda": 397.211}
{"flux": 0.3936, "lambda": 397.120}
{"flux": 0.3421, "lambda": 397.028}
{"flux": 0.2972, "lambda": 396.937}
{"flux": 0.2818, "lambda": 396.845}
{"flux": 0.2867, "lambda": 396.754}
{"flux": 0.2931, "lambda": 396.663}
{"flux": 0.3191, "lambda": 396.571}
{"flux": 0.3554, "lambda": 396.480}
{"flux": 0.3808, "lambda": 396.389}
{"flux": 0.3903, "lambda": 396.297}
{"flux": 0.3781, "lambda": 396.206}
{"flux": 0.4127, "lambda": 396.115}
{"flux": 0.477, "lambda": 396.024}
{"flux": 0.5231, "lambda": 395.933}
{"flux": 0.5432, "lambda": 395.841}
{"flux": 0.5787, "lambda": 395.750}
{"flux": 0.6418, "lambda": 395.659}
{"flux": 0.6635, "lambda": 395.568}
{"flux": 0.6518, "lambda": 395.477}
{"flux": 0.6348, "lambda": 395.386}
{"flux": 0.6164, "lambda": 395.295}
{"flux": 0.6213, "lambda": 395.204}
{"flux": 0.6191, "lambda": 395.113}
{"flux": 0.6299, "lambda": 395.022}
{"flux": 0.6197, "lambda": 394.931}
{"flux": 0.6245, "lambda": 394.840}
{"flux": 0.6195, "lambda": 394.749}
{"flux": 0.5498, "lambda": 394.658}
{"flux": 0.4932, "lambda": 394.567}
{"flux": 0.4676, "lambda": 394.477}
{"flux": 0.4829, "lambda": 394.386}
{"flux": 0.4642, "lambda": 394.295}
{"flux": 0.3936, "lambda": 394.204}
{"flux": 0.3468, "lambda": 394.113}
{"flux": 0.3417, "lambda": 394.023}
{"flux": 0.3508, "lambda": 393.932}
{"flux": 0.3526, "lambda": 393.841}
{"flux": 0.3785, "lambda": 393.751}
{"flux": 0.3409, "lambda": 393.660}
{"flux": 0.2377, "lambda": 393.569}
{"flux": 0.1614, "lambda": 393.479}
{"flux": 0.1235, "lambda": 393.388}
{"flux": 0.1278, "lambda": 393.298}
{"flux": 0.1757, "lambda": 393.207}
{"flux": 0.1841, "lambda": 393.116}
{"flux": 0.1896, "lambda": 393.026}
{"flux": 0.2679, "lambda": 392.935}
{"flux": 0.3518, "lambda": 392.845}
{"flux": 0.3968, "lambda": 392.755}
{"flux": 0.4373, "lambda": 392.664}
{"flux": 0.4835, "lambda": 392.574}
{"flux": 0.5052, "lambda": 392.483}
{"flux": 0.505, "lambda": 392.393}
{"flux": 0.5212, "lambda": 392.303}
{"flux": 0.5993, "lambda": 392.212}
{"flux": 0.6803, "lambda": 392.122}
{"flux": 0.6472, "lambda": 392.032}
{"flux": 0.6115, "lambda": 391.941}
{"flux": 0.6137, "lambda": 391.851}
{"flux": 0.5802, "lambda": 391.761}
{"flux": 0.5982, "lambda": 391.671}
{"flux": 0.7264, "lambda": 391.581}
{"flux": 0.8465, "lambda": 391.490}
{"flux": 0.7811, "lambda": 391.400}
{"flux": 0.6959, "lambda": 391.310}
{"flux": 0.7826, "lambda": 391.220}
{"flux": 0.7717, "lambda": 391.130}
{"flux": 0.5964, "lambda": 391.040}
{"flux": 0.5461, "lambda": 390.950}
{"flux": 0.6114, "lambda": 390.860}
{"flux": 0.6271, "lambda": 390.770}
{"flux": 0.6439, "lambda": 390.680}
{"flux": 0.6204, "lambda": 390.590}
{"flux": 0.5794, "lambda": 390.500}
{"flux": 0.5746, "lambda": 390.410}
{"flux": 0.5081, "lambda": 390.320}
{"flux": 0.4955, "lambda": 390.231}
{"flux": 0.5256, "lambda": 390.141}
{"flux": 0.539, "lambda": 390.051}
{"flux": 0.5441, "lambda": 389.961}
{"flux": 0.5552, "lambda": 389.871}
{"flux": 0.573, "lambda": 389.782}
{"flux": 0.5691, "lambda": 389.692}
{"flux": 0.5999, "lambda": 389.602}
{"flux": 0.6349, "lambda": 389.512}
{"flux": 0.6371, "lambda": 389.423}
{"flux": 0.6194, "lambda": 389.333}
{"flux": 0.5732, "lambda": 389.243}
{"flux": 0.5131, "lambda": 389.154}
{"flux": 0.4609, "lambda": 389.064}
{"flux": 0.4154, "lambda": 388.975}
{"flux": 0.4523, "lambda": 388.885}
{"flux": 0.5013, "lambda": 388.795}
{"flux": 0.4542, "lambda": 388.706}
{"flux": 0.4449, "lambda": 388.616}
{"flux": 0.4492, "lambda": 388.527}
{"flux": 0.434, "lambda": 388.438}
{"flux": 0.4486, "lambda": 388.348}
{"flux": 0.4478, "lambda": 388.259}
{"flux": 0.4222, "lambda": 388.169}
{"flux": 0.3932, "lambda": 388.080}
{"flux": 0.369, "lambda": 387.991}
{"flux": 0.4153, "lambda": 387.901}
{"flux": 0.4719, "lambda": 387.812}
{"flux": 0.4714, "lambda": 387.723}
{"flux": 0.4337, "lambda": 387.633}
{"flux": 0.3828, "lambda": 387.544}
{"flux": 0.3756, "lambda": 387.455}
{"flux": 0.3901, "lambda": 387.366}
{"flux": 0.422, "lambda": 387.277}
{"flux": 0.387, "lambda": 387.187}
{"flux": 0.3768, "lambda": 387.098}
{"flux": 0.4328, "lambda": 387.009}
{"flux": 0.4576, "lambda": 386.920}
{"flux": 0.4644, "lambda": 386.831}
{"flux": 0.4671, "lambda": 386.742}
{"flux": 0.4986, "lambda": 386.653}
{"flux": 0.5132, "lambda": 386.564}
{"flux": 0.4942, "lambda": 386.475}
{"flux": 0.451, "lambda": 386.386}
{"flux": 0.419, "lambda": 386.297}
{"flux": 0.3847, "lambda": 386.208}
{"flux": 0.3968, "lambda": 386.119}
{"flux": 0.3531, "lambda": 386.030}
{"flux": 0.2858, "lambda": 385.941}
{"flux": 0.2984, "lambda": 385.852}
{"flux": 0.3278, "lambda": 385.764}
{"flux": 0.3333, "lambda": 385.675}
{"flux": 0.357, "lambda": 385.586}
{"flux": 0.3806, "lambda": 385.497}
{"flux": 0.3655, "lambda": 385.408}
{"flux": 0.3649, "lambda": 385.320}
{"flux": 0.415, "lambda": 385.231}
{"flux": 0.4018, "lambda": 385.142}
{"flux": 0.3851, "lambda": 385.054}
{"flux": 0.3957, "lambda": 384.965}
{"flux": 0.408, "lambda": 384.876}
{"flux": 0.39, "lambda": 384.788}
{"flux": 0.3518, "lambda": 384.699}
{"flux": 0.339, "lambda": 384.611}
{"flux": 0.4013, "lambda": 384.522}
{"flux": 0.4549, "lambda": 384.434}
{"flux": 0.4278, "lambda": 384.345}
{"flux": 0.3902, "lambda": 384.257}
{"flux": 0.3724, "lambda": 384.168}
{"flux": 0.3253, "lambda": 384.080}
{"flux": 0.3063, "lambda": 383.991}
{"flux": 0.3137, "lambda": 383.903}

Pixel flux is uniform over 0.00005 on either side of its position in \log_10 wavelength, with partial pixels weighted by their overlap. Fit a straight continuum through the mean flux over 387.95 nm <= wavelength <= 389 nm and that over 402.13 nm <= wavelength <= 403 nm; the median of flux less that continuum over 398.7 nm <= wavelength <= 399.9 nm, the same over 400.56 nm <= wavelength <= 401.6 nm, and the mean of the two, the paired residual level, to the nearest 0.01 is 0.11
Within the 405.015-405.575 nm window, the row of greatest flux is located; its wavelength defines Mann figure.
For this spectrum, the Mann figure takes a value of 405.342 nm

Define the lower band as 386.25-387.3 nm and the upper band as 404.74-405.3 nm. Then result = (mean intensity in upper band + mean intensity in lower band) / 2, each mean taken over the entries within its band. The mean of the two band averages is 0.64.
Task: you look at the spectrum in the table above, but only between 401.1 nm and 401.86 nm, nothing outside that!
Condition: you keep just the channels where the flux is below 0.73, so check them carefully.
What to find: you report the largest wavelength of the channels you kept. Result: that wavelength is 401.256 nm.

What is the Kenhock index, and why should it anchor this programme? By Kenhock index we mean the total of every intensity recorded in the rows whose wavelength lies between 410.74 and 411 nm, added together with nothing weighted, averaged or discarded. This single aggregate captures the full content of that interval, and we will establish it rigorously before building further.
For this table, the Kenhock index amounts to 2.5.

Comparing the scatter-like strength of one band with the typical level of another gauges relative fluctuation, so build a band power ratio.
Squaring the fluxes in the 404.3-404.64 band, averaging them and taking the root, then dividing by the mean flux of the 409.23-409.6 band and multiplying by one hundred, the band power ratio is 92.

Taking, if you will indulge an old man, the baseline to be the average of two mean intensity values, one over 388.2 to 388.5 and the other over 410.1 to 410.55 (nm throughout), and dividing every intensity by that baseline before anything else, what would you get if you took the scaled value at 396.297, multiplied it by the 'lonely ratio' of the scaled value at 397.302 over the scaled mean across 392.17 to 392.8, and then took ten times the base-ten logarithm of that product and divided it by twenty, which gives -0.147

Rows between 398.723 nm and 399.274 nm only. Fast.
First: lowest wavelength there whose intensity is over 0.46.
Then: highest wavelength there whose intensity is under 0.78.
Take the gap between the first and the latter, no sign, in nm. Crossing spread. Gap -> 0.18 nm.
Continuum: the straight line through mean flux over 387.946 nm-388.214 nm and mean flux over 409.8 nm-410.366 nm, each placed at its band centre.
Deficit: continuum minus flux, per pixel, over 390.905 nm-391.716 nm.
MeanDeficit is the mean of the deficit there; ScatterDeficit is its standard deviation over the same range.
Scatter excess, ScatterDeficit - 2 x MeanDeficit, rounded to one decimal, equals 0.6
